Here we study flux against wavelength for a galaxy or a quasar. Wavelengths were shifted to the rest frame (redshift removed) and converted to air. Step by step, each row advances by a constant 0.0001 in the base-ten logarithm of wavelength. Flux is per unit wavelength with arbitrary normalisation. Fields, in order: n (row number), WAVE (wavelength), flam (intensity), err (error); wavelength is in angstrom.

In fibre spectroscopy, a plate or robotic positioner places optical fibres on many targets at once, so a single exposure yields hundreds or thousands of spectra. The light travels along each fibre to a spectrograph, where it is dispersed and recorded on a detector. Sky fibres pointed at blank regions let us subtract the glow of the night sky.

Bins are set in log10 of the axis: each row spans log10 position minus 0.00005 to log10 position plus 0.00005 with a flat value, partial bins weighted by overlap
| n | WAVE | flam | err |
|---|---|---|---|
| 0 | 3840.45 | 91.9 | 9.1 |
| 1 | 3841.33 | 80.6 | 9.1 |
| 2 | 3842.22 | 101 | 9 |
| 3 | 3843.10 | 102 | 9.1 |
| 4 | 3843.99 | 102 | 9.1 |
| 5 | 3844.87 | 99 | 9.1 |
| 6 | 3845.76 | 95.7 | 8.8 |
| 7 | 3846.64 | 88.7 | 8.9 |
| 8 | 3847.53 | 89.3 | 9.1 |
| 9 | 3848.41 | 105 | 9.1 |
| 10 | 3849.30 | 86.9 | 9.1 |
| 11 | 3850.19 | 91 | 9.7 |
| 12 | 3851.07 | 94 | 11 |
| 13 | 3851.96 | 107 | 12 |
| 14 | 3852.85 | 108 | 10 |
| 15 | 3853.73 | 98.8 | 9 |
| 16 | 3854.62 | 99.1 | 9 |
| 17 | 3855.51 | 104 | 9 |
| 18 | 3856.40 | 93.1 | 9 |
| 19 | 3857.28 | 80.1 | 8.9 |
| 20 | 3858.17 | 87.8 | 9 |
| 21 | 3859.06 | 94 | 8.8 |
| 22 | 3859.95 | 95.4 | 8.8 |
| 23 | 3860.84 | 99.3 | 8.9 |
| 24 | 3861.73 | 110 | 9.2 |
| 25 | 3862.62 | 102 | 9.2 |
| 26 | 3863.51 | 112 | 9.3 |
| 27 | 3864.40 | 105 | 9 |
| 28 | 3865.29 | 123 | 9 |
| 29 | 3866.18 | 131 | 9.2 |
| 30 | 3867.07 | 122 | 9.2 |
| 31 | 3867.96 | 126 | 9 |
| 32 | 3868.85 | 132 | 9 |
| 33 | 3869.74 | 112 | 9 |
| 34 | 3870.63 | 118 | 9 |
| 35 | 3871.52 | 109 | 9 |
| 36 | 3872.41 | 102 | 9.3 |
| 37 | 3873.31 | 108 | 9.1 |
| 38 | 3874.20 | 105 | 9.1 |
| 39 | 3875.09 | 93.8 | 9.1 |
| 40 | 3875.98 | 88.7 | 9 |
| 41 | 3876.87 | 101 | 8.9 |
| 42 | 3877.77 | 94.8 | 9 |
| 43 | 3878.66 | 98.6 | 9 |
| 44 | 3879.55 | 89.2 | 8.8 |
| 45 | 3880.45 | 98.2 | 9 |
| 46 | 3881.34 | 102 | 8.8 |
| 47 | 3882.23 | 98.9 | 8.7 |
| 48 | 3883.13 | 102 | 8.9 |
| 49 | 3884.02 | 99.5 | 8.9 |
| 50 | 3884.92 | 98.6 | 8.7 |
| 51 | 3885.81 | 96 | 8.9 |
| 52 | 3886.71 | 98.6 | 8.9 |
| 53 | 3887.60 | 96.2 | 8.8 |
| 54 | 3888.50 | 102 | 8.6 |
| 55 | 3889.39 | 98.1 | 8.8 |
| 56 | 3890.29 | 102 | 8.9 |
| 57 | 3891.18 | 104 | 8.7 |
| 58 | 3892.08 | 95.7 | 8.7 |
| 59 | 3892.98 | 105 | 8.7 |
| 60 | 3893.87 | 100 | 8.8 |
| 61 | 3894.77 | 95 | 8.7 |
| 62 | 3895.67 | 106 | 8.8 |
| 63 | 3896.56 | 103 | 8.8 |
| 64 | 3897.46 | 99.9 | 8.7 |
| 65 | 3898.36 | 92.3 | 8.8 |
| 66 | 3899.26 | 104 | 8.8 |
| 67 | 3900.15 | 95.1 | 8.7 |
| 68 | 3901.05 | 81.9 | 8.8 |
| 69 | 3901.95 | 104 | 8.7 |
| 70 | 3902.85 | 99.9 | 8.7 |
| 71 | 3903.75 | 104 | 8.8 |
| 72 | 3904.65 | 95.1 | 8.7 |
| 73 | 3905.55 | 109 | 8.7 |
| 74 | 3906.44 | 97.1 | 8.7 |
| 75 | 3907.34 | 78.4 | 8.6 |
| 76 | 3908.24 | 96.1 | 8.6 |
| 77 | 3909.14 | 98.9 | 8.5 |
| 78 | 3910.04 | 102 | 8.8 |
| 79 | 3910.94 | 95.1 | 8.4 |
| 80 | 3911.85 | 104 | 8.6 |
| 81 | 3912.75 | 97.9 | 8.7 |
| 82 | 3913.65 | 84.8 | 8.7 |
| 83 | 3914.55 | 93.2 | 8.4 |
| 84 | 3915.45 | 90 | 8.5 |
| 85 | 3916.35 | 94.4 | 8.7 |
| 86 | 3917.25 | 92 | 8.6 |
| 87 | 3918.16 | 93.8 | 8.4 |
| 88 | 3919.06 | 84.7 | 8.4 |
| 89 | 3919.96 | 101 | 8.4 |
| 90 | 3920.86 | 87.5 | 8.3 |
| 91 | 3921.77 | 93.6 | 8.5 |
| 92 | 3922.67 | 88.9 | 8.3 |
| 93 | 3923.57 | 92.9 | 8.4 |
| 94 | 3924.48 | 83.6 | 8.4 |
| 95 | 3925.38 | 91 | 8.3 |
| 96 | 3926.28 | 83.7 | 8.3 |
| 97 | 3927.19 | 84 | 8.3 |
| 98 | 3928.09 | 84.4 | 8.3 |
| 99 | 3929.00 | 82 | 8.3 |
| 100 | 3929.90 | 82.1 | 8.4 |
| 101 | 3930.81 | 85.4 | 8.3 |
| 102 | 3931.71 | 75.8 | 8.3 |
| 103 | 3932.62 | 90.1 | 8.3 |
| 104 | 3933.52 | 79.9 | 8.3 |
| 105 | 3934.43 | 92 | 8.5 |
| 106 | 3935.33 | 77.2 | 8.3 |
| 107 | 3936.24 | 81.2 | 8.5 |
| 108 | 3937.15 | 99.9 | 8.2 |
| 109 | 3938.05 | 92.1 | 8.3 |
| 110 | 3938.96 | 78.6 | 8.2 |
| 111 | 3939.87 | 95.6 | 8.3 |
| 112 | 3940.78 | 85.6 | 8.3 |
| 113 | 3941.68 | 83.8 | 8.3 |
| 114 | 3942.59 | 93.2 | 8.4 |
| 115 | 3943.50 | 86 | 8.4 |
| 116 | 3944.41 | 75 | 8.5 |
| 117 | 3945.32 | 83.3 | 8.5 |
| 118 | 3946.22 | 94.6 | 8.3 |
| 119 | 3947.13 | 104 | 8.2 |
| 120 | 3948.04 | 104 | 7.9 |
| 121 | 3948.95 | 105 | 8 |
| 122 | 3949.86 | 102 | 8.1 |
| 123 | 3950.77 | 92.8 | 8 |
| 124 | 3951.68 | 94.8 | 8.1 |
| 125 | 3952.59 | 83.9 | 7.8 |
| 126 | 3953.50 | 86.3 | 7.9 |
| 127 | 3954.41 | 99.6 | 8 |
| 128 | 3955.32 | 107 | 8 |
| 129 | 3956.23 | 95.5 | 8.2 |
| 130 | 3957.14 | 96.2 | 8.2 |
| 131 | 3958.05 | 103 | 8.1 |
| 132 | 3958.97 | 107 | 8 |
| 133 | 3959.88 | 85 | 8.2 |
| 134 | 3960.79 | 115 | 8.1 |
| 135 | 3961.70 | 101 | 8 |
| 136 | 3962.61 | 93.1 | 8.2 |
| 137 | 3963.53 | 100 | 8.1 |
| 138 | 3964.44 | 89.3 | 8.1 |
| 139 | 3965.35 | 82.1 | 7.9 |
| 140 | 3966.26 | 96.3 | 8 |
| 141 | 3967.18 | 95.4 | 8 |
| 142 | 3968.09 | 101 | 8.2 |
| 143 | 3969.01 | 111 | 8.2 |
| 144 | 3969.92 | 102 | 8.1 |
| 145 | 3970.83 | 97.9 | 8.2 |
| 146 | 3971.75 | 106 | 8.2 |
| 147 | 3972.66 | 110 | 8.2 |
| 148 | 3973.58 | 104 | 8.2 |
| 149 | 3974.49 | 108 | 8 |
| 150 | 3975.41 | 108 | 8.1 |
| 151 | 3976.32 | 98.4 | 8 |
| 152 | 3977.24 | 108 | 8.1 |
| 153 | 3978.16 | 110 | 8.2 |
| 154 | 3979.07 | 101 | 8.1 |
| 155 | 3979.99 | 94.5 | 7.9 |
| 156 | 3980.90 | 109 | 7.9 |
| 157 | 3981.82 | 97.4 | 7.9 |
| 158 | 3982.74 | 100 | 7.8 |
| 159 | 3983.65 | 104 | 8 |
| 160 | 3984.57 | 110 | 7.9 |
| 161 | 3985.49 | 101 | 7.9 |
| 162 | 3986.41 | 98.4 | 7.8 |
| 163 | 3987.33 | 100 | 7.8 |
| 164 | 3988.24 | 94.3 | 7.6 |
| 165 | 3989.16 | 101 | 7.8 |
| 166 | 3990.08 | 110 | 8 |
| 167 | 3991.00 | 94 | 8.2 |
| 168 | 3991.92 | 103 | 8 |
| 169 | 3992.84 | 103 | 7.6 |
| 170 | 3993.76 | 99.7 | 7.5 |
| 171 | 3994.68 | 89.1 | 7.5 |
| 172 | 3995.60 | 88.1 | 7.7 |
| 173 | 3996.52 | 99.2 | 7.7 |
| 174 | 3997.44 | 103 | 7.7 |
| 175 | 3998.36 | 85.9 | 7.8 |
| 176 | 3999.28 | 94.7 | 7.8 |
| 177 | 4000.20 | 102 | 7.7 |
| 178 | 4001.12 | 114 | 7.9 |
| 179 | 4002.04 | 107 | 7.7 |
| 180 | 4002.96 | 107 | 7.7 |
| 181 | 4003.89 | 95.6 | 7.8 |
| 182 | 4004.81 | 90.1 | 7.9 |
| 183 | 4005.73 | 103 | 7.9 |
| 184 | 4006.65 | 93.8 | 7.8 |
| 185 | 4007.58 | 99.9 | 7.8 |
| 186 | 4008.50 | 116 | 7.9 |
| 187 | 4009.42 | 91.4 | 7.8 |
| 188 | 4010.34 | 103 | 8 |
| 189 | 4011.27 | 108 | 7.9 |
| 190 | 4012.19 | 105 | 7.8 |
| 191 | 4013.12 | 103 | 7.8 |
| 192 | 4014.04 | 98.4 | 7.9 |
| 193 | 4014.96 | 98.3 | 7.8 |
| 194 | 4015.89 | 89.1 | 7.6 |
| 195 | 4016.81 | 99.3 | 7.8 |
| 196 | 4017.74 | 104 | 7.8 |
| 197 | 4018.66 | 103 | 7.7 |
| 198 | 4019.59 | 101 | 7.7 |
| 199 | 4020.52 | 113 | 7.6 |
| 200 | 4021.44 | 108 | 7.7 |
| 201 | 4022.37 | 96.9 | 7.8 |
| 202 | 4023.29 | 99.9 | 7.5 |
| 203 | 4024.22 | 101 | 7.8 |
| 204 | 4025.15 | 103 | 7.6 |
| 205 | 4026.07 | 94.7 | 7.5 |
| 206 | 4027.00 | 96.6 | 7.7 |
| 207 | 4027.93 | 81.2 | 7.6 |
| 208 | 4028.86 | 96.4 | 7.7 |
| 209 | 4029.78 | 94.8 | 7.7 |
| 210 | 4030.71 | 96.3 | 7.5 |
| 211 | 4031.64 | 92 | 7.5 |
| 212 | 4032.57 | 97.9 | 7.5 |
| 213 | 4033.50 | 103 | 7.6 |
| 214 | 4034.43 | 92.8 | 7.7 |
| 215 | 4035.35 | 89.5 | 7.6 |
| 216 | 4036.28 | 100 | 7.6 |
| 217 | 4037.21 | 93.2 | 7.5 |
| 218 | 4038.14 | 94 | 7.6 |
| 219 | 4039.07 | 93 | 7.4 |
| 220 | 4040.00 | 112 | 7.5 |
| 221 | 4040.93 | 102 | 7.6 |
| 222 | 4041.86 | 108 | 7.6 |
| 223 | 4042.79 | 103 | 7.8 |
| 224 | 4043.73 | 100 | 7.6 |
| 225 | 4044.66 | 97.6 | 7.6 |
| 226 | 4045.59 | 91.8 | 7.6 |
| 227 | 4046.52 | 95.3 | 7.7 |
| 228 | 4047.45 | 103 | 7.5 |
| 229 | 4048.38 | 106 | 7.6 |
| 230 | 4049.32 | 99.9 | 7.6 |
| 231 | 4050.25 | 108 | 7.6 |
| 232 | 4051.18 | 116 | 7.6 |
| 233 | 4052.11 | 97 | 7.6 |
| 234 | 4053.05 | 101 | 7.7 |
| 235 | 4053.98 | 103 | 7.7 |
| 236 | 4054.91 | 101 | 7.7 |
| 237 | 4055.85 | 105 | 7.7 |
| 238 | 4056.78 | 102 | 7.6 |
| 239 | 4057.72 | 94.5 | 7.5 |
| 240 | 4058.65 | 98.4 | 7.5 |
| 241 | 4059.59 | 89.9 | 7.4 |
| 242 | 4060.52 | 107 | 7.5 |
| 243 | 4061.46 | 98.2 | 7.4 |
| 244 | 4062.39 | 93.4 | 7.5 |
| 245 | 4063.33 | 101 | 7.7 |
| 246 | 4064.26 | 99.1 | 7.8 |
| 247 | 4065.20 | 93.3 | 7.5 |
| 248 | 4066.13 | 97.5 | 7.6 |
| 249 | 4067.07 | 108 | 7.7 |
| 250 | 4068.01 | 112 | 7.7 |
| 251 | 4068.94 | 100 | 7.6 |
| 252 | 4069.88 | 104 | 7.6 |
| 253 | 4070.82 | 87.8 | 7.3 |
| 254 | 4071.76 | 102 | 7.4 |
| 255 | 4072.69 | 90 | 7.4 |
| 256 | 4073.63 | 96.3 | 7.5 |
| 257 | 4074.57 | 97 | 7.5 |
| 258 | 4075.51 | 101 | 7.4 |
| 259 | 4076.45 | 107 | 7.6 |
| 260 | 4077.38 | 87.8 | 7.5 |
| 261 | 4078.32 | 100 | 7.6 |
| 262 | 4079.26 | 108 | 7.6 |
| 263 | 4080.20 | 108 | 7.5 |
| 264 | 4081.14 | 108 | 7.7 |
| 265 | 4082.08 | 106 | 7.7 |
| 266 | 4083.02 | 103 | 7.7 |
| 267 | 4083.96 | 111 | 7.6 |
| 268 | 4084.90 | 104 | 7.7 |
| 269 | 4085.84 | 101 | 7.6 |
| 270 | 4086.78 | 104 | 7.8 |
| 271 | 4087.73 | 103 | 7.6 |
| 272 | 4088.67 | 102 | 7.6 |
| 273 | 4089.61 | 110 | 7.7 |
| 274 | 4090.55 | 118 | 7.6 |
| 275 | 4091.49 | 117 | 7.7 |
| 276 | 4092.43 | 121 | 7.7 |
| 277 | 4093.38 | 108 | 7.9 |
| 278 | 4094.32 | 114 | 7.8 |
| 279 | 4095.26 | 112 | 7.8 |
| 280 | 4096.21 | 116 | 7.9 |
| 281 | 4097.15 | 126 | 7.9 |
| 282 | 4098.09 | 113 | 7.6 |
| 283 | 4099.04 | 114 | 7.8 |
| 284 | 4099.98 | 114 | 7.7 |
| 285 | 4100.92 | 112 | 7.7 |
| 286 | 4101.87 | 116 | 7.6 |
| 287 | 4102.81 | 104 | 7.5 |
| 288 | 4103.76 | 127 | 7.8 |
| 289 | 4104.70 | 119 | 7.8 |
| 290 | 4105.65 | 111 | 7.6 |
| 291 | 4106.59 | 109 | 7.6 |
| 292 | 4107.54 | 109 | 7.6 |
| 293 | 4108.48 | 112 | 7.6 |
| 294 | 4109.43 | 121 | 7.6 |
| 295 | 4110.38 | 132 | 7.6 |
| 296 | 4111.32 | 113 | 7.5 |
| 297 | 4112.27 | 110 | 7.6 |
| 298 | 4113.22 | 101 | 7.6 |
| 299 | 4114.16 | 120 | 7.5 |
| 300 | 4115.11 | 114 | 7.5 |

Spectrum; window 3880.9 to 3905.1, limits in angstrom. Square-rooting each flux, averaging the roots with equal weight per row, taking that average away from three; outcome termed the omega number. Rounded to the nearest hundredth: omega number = -6.96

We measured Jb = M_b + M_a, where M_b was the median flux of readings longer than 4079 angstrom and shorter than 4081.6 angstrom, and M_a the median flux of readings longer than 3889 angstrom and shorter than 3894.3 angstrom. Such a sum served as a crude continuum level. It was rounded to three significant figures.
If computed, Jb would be 209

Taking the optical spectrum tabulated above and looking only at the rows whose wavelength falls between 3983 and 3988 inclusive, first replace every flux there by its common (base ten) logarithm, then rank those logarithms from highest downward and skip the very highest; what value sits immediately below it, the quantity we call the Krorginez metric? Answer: 2.02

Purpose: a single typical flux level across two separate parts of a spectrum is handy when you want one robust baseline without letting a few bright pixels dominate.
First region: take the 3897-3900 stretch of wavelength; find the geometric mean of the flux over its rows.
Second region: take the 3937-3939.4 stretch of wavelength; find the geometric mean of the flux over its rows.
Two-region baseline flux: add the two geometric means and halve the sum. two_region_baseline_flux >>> 94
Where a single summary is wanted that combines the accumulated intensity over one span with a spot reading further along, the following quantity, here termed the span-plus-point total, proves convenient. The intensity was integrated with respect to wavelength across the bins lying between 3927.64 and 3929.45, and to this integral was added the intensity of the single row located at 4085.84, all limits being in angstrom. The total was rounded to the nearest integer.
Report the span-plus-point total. 252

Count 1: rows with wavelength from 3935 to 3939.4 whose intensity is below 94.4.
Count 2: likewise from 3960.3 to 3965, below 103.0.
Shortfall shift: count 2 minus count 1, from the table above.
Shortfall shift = 0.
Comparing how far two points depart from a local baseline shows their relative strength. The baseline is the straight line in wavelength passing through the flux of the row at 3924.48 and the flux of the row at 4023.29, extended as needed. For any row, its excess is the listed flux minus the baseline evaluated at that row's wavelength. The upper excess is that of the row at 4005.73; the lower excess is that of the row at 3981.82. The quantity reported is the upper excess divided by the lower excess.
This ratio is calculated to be 1.4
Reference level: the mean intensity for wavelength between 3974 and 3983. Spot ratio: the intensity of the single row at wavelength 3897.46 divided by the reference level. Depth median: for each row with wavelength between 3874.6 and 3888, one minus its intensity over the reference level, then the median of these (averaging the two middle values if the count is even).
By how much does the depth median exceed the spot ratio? -0.92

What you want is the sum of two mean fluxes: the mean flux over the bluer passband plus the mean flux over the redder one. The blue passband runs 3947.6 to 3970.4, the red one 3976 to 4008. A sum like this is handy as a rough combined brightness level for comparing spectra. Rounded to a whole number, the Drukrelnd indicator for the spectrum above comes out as 198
